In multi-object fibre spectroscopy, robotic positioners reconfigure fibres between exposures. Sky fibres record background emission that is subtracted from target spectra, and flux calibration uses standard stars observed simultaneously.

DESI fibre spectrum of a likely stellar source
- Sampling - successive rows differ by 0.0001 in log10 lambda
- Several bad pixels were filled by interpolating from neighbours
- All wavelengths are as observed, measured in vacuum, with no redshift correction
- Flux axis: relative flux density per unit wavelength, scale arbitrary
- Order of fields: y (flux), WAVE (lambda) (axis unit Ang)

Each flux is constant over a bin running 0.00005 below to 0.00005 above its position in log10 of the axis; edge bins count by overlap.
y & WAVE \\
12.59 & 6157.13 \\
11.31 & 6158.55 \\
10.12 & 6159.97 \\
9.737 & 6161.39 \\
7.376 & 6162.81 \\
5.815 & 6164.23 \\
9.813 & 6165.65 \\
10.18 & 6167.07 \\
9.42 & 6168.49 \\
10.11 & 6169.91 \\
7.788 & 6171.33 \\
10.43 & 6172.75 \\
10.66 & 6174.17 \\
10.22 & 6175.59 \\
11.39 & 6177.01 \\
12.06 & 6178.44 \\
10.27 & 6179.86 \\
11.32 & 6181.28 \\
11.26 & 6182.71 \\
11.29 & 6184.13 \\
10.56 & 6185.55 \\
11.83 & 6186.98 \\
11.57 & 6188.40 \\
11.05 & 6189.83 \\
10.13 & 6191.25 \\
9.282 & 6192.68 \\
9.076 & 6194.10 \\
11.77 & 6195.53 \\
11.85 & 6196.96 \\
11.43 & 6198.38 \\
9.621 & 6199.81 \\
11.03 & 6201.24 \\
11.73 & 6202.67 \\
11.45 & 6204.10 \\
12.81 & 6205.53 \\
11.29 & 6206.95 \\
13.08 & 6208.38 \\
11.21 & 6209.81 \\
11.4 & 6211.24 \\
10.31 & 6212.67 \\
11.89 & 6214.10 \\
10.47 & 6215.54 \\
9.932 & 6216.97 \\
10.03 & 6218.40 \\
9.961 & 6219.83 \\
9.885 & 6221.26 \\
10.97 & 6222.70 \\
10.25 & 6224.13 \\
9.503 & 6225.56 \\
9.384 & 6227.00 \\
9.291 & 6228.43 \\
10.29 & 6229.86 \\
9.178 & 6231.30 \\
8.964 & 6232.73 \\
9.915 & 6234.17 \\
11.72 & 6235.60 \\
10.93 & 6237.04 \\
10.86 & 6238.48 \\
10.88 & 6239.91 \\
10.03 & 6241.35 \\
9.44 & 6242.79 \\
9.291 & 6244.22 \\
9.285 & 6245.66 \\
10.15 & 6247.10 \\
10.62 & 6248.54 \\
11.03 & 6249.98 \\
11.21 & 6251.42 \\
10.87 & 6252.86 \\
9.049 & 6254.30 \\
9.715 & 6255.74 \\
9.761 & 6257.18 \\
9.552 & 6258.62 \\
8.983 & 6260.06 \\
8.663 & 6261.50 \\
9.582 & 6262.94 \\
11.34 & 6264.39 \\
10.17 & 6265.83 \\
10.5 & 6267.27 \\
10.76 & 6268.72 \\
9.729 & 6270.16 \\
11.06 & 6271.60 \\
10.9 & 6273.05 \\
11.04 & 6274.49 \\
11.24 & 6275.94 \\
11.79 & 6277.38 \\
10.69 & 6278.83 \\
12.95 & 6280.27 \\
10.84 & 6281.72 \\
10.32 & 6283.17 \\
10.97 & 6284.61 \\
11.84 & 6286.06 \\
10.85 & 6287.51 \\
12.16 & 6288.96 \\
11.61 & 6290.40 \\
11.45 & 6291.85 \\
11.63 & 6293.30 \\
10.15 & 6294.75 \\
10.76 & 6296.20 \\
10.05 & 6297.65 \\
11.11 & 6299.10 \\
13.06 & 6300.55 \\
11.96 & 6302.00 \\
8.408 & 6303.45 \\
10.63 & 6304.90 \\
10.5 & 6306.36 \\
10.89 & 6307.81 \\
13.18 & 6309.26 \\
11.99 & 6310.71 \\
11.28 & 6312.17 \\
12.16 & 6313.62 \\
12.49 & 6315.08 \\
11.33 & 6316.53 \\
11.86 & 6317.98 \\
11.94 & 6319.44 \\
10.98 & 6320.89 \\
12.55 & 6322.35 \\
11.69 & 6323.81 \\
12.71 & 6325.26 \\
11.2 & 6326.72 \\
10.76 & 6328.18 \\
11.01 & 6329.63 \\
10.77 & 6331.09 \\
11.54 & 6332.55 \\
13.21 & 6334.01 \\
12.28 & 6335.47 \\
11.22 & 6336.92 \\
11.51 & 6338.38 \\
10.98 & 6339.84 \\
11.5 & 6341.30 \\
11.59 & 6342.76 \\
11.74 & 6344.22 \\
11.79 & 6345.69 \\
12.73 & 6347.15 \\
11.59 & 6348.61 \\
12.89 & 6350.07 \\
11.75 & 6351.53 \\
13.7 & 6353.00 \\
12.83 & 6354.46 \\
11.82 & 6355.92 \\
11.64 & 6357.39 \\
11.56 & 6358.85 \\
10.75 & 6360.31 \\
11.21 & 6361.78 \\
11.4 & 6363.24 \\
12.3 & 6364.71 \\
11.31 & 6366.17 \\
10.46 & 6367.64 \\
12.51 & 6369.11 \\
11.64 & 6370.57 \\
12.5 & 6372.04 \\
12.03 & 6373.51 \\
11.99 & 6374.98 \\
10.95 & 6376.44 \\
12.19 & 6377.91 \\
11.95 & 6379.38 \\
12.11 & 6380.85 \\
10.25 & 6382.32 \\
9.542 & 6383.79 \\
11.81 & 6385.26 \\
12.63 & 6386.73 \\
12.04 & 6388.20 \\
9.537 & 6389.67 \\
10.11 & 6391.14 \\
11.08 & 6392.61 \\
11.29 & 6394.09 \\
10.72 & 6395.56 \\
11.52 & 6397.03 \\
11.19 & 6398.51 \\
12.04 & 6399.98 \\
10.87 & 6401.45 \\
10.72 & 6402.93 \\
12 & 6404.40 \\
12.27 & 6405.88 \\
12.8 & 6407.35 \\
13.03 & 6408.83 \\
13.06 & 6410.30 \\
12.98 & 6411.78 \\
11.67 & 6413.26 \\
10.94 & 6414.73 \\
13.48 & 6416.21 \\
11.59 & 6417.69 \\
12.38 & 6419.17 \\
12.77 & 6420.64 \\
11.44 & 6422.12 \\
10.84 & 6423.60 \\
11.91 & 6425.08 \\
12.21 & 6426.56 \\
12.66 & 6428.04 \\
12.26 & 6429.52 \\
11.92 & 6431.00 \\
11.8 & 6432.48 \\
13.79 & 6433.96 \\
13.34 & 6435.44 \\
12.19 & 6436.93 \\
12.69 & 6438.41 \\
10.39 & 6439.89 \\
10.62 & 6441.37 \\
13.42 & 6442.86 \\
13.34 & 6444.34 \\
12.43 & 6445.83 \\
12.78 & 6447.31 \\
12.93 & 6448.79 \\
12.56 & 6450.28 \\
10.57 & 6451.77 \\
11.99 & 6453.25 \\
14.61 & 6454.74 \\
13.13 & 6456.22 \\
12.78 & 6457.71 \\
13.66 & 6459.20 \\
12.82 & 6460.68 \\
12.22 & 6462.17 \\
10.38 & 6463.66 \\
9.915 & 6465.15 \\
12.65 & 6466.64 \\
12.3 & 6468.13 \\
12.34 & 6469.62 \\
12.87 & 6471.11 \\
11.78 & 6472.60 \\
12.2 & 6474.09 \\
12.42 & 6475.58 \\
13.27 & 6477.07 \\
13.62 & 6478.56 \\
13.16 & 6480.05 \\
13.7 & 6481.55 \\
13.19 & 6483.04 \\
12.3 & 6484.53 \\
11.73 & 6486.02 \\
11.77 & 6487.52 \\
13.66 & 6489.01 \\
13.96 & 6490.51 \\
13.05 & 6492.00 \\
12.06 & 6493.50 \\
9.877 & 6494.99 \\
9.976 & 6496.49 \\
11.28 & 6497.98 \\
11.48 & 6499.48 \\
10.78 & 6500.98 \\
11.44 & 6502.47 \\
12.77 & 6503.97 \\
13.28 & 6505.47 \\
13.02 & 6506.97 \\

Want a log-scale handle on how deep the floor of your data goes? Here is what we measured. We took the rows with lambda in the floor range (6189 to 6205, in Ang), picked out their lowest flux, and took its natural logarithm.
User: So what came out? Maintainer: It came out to 2.21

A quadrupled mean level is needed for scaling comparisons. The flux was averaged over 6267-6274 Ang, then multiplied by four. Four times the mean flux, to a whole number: 42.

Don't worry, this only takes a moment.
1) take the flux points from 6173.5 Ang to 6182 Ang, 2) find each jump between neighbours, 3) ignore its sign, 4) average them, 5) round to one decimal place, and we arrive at 1.0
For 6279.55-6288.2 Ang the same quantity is 1.0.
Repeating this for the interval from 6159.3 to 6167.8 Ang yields 1.7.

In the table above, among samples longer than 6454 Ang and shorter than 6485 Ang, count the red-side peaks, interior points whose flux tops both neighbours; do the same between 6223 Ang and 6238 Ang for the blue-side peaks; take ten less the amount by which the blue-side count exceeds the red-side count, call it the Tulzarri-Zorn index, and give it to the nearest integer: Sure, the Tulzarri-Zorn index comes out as 13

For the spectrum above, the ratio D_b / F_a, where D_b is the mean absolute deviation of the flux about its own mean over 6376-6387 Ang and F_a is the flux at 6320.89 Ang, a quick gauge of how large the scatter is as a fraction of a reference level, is 0.081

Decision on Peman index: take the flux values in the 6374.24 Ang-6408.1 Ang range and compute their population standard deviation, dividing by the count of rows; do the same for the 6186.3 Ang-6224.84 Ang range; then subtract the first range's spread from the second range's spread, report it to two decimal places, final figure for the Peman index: 0.09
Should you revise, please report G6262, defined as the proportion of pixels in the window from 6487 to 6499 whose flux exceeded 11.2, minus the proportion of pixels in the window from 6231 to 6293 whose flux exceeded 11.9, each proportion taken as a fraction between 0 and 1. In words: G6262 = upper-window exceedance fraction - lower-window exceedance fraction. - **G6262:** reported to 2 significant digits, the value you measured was 0.70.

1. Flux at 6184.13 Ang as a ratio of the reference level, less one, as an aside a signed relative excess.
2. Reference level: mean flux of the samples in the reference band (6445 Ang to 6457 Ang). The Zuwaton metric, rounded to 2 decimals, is -0.11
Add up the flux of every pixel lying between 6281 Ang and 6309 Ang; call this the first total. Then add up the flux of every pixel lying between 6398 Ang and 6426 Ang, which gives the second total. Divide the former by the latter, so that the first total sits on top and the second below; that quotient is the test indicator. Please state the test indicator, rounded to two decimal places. 0.92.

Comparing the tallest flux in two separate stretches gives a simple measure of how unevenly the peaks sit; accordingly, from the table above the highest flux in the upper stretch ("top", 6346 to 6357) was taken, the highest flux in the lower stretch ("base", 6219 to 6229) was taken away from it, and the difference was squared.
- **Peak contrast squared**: 7.5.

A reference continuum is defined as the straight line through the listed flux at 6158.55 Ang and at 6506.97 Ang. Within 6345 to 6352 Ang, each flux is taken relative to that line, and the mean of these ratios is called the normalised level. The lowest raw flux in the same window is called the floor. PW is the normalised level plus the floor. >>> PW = 12.6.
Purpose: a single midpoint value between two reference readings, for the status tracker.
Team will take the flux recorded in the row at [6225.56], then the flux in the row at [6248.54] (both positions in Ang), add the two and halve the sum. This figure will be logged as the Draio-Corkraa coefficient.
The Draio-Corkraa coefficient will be 10.1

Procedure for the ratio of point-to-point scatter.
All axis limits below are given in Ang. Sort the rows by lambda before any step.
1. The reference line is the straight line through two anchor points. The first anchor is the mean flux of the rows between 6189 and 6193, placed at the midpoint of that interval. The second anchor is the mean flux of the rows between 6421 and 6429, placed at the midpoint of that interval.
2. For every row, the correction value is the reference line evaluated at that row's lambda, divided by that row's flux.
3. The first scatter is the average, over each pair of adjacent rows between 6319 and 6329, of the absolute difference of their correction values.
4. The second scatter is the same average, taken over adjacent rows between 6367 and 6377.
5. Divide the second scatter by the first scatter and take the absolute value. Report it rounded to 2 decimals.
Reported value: 0.88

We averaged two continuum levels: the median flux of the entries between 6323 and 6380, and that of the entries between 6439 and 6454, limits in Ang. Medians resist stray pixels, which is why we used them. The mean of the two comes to 12.1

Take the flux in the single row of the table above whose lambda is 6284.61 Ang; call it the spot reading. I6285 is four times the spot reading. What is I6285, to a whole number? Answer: 44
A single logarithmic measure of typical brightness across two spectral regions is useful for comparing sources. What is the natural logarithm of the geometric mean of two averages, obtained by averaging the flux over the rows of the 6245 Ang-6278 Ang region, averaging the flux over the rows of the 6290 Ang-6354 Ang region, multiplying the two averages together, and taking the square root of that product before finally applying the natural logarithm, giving 2.39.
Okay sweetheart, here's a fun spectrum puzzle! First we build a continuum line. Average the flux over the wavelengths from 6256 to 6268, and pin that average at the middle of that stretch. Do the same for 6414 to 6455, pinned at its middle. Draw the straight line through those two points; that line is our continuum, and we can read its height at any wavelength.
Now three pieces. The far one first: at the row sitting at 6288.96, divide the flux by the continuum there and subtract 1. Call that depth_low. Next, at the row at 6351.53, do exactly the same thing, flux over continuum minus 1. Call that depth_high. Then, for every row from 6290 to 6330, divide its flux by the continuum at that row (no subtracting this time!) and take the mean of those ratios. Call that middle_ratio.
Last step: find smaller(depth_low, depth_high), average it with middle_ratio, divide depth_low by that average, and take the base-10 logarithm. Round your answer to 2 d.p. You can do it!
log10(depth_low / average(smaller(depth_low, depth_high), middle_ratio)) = -0.47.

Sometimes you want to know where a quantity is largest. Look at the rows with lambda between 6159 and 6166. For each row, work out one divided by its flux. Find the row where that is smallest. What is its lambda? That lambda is 6159.97 Ang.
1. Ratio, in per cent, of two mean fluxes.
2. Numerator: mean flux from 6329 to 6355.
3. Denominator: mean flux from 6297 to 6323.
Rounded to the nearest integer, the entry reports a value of 104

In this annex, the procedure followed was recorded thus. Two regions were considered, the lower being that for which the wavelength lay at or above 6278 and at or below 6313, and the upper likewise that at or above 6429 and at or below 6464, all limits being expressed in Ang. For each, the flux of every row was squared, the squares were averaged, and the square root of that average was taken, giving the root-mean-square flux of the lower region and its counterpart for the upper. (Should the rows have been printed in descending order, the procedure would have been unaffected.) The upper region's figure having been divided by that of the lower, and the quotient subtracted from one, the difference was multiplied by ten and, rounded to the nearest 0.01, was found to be -1.08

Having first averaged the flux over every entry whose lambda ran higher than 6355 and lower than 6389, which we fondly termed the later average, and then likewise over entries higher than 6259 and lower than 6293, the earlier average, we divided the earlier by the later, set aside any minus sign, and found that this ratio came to 0.94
